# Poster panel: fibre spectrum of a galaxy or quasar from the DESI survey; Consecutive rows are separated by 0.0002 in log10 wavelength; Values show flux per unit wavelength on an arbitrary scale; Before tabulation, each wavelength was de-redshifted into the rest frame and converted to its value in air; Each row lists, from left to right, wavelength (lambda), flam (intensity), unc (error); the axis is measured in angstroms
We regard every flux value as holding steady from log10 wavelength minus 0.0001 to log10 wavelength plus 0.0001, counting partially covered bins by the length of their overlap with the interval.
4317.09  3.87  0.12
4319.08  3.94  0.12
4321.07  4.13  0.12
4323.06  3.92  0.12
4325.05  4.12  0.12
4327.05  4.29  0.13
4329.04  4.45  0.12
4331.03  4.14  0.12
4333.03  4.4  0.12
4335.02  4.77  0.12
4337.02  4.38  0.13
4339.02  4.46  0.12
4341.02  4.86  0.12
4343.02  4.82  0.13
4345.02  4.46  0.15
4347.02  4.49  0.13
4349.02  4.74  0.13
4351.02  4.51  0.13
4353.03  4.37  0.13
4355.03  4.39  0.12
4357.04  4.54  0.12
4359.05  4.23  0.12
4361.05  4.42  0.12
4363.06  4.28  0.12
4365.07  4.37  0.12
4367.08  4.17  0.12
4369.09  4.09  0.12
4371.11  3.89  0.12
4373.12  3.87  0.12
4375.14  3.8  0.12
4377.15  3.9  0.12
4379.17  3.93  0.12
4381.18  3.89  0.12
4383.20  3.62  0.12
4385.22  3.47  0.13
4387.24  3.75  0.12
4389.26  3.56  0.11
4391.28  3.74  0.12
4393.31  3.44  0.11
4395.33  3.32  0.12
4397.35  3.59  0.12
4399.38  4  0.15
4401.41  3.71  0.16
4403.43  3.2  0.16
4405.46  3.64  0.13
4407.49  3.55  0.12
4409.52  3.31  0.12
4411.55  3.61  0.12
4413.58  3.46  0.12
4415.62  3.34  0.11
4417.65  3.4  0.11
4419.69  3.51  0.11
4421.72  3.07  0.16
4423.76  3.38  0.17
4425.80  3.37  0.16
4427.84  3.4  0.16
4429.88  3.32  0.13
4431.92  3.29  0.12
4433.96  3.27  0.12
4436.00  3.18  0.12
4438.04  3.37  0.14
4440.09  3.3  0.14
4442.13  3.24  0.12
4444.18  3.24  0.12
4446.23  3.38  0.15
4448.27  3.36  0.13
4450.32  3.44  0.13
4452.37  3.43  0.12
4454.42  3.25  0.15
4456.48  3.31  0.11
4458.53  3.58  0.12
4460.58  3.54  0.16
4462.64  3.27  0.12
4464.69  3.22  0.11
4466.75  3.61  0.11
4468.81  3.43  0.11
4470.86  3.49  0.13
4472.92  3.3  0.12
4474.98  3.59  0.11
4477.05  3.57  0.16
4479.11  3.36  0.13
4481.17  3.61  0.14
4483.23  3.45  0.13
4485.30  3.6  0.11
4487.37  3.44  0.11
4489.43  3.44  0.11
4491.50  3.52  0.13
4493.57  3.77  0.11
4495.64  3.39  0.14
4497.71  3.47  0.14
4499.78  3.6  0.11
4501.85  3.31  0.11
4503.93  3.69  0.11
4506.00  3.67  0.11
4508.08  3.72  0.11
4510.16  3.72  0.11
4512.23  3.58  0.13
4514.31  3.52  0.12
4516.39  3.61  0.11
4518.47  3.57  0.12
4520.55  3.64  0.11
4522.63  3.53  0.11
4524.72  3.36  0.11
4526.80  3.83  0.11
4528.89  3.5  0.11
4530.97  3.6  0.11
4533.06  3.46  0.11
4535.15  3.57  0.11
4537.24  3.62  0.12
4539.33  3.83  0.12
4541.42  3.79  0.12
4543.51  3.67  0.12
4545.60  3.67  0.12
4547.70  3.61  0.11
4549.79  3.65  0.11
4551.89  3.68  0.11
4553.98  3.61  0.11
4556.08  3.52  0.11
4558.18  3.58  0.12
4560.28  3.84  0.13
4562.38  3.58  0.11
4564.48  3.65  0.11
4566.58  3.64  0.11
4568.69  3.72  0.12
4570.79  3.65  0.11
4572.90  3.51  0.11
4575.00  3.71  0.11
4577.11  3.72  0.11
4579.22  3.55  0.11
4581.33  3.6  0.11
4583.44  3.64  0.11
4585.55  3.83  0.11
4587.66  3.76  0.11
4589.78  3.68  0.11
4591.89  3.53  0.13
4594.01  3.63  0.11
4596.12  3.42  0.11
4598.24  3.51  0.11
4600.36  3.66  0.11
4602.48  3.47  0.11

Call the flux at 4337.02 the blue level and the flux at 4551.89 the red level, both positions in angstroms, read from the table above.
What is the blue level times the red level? 16.1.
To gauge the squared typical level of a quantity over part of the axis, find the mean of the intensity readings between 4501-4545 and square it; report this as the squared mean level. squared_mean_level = 13.0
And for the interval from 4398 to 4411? 12.7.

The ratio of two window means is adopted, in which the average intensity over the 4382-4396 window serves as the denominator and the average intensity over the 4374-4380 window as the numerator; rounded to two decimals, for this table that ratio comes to 1.09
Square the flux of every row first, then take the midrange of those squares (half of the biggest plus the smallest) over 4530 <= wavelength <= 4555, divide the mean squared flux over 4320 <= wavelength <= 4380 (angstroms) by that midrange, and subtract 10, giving -8.60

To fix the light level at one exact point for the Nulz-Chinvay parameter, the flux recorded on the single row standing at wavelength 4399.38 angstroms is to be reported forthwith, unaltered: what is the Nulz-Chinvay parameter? 4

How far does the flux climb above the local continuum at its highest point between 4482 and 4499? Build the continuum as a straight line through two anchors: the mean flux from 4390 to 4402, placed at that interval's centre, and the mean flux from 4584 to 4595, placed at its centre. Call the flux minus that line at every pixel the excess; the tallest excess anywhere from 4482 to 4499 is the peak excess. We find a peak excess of 0.11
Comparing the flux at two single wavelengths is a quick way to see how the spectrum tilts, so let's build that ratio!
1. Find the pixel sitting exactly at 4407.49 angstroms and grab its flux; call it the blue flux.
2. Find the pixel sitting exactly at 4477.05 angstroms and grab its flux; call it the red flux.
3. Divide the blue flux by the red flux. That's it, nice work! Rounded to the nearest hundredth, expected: 0.99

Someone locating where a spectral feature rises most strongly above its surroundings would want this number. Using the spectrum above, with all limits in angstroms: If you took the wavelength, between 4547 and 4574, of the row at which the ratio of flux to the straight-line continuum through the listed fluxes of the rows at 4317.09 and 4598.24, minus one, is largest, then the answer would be 4560.28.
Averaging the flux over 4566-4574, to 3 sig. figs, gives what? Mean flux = 3.63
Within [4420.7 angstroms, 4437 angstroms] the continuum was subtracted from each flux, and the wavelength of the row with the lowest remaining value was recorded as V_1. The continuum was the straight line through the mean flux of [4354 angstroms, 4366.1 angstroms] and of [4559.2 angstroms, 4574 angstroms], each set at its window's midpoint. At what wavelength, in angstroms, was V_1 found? 4421.72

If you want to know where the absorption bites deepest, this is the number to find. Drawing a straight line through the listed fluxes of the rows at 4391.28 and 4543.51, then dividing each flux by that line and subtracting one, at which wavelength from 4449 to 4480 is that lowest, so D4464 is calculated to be 4464.69 angstroms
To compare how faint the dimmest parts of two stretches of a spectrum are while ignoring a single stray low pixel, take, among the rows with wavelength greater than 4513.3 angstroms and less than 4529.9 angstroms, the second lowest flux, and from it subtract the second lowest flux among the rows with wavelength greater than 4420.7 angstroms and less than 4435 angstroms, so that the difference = 0.23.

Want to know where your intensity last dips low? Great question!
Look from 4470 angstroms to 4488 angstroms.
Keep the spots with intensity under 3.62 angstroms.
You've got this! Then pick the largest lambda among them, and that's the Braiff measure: 4487.37 angstroms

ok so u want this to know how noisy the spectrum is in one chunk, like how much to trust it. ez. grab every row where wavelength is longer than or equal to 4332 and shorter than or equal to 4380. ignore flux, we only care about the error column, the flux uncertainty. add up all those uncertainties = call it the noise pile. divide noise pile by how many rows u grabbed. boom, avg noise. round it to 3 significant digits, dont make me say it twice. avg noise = 0.124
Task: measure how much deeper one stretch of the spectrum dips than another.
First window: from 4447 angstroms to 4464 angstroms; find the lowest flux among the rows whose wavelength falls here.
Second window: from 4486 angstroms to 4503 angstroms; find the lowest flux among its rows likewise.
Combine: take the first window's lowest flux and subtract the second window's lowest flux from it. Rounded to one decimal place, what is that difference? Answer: -0.1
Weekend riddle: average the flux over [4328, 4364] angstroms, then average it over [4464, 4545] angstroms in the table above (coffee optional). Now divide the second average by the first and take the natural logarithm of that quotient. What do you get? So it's -0.23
